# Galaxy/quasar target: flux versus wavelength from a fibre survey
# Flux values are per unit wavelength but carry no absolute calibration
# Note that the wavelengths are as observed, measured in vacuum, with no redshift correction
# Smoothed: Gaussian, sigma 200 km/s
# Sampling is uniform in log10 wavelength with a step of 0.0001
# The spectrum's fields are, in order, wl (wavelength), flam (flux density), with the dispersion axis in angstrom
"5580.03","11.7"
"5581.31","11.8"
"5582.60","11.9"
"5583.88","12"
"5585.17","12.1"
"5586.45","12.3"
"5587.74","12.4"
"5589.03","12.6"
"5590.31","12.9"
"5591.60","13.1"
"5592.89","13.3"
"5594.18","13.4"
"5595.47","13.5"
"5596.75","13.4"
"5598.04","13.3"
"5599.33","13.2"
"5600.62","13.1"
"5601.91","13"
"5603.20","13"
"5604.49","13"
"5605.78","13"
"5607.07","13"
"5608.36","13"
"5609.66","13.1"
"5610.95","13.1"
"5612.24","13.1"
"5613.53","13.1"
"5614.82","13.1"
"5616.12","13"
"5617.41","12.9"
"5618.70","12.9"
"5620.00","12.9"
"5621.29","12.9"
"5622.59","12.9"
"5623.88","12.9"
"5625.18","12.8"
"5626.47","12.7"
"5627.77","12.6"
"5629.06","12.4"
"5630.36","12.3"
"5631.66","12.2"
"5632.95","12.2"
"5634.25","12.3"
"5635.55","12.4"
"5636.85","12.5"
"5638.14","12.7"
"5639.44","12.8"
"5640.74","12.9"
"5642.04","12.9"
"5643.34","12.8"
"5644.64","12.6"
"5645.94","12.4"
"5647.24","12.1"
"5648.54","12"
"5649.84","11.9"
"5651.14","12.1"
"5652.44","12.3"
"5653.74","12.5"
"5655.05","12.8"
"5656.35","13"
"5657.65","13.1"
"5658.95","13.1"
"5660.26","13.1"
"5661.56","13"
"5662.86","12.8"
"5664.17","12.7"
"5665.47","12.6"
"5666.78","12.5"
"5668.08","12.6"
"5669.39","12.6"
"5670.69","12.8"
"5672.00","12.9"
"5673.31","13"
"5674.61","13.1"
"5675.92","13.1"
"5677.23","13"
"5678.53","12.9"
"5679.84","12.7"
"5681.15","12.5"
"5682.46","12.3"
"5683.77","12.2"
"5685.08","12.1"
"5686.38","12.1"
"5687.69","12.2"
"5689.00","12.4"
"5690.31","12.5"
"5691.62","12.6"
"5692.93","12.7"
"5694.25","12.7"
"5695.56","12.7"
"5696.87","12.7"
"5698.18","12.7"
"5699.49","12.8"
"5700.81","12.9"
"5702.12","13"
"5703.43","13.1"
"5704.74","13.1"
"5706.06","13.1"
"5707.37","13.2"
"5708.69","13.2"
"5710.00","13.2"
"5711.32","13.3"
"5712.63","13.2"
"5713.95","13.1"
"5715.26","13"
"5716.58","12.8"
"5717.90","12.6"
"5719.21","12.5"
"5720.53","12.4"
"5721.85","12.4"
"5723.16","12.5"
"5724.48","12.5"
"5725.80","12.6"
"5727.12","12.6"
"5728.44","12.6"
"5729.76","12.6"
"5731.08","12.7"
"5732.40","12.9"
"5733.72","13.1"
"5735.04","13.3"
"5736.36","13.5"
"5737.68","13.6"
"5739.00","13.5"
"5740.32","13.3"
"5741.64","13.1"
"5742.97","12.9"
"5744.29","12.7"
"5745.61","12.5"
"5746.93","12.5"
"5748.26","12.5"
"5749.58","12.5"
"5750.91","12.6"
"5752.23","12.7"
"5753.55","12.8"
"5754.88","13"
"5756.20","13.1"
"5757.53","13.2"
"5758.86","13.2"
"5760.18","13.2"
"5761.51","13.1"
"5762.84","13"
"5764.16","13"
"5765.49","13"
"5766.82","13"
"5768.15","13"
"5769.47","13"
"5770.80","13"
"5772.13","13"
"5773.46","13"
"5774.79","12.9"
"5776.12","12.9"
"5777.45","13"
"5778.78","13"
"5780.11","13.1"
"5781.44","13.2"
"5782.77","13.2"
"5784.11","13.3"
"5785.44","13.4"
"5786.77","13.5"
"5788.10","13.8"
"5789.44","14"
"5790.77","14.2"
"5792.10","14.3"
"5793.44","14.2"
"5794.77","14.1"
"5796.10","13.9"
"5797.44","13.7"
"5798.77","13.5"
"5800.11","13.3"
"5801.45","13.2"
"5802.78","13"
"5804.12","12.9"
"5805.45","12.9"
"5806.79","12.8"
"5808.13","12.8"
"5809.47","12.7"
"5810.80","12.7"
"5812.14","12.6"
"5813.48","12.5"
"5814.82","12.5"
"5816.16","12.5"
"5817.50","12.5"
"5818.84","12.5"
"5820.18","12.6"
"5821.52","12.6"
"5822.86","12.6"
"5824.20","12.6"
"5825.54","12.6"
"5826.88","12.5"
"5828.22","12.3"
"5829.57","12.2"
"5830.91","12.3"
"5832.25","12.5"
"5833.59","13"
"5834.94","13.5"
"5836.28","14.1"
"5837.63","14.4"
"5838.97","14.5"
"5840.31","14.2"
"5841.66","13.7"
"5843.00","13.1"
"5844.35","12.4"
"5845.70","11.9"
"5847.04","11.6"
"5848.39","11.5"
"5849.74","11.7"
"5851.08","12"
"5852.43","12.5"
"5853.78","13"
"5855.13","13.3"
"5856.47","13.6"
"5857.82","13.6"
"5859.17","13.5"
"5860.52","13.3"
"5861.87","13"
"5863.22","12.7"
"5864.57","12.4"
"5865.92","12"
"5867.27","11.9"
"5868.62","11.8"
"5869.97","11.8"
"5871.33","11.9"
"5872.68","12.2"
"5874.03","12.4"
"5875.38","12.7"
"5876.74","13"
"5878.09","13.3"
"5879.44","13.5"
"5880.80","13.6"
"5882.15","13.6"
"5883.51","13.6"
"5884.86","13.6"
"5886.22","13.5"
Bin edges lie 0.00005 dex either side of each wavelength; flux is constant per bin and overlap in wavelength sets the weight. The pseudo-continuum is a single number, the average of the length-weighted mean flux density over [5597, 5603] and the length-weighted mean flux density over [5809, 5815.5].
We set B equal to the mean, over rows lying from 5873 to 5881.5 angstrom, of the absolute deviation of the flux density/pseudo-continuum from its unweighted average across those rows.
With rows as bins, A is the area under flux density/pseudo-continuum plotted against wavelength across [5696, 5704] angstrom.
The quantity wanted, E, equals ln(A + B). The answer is 2.08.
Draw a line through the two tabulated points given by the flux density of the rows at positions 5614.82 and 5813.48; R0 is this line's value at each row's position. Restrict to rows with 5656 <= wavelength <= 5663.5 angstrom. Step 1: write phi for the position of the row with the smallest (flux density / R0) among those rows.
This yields 5662.86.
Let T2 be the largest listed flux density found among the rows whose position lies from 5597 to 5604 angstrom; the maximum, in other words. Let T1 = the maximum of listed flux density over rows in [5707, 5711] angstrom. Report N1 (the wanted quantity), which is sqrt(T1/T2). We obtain 1.00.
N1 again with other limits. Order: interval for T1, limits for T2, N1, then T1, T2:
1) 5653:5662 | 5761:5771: 1.00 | 13.1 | 13.1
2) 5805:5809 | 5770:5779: 1.00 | 12.9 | 13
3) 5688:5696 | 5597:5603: 0.98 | 12.7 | 13.3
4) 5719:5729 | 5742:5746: 0.99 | 12.6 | 12.9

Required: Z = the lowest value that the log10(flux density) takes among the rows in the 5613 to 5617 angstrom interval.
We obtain 1.11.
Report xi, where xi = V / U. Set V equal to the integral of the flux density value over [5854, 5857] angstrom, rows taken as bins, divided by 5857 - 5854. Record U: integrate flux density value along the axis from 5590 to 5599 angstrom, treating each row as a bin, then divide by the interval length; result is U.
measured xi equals 1.01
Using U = 13.3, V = 13.4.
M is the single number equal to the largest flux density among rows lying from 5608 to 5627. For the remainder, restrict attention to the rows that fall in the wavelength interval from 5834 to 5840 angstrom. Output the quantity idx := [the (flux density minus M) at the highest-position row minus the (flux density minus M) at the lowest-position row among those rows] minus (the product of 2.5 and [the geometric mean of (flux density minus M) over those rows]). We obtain -1.3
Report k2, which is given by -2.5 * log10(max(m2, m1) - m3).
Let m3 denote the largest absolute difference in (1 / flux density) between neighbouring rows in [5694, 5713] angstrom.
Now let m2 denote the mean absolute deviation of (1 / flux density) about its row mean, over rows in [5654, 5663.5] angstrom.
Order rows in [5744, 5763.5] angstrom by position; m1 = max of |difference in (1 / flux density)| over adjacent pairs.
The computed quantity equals 8.0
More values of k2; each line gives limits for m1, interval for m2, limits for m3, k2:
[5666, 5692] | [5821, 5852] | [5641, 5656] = 6.6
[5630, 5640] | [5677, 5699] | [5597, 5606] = 7.7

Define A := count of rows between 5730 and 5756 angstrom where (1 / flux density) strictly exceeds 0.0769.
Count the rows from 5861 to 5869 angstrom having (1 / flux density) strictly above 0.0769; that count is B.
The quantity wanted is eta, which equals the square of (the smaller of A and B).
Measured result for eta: 36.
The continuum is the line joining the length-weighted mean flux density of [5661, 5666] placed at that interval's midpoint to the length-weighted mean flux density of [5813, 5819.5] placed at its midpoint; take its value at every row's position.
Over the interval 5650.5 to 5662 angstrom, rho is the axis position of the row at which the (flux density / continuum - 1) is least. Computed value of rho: 5651.14 angstrom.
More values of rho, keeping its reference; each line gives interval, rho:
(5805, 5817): 5813.48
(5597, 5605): 5601.91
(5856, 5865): 5864.57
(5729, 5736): 5729.76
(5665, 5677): 5666.78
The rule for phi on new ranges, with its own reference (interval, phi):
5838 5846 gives 5845.70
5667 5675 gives 5668.08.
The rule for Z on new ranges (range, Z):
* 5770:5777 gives 1.11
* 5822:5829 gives 1.09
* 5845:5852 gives 1.06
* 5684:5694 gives 1.08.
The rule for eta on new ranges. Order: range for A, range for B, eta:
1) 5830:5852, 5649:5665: 81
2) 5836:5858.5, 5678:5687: 49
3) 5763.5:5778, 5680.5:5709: 121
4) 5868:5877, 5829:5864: 49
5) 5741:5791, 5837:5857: 64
